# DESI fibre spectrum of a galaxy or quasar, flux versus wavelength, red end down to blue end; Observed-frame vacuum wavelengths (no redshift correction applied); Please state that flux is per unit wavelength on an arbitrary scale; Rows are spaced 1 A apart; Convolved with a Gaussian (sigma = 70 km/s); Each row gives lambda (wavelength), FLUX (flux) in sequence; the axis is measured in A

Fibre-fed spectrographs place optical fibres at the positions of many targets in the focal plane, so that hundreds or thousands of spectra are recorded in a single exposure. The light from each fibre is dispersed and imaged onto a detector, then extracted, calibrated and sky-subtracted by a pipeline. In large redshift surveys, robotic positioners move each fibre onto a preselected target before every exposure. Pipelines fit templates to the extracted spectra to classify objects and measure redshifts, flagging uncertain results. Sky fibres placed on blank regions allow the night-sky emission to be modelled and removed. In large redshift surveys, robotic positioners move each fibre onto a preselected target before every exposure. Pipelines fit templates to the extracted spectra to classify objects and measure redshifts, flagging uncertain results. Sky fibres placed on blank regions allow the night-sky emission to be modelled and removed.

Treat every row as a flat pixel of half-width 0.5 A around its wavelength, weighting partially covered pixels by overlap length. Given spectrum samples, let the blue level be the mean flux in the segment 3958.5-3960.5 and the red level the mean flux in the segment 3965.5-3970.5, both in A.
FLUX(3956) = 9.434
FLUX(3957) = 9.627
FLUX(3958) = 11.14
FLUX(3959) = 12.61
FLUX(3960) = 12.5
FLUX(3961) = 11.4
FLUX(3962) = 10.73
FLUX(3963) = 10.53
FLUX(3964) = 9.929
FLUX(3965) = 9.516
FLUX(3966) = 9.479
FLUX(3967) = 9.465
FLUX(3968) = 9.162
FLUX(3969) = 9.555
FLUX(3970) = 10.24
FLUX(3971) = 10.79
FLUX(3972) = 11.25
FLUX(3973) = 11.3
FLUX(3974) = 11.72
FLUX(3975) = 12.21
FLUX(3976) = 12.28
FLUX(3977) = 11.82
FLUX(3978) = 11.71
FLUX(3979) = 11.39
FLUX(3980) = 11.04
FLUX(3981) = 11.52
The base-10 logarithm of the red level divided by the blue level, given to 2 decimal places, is -0.12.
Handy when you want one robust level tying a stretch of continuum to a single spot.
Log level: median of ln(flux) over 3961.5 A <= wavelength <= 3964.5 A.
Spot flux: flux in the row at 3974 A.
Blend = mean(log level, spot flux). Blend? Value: 7.04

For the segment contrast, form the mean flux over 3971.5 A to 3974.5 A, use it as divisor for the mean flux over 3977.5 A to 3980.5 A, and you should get 1.0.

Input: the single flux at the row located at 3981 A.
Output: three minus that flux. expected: -8.5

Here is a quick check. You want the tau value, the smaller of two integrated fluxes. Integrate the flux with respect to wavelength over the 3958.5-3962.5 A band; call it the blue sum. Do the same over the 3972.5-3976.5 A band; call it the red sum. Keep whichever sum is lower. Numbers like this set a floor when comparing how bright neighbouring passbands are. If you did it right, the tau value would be 47.2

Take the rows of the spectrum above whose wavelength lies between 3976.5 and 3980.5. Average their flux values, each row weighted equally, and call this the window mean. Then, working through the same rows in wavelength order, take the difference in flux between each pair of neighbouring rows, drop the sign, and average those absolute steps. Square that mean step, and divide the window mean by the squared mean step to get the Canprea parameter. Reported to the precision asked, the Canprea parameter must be 170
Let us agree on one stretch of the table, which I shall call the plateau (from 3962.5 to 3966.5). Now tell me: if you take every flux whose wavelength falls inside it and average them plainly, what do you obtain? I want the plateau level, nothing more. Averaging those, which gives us 9.9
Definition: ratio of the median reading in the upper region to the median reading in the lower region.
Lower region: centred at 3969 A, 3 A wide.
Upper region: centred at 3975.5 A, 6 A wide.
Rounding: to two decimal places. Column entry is 1.23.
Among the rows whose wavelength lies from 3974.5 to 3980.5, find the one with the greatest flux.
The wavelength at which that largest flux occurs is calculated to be 3976 A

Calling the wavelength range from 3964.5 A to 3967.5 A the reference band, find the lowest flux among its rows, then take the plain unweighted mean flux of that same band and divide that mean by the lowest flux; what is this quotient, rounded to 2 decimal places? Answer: 1.00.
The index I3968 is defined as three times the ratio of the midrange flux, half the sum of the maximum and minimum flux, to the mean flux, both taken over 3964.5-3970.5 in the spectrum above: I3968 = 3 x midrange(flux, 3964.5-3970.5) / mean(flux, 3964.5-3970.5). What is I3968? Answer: 3.04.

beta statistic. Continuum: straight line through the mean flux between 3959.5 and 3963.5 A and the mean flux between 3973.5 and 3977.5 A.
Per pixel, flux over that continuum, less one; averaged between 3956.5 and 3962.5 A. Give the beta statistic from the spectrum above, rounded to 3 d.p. 0.013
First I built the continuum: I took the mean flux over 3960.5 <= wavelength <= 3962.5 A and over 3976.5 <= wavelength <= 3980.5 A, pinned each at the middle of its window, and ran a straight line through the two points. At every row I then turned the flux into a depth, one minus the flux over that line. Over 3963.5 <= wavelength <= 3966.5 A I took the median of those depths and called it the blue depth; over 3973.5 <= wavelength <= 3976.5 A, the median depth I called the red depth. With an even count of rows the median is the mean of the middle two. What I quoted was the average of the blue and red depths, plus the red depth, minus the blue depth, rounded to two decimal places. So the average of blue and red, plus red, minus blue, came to -0.18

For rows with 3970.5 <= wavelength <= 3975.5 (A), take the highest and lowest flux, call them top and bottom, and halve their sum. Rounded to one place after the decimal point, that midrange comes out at 11.5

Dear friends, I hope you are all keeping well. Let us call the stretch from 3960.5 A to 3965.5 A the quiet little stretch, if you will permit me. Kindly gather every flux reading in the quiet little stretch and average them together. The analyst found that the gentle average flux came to 10.4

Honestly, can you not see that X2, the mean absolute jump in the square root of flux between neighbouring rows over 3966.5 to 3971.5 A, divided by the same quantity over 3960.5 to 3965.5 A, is 1.05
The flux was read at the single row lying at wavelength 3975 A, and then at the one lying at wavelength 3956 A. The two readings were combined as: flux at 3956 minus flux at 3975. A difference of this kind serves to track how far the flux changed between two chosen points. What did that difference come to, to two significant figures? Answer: -2.8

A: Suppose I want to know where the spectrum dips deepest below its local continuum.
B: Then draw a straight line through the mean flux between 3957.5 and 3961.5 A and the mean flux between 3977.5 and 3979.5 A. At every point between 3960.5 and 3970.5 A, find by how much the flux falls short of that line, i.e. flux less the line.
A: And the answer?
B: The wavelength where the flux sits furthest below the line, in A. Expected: 3968 A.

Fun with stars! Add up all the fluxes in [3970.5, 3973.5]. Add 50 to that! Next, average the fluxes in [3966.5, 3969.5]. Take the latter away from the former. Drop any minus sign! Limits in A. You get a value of 74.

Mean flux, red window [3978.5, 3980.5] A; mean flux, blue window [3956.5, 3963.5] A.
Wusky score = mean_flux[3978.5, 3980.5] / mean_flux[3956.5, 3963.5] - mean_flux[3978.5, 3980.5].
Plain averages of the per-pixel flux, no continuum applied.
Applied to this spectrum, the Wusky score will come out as -10.2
